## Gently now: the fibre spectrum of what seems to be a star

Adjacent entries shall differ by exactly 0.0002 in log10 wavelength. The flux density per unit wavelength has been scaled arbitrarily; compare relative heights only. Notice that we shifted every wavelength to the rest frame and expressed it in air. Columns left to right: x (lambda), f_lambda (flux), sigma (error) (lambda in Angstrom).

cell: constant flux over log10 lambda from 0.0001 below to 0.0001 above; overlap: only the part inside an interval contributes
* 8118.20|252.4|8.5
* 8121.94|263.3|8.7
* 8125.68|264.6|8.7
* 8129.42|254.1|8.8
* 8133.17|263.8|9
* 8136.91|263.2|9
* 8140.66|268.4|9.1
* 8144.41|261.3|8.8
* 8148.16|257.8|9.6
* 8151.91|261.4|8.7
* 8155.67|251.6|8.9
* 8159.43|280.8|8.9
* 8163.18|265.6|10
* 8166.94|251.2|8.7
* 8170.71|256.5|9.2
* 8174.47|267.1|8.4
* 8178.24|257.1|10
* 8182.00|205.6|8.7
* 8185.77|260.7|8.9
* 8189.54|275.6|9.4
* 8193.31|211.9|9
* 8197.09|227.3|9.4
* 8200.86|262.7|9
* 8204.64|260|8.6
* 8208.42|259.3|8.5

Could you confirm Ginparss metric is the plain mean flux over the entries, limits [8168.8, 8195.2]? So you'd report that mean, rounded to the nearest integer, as 248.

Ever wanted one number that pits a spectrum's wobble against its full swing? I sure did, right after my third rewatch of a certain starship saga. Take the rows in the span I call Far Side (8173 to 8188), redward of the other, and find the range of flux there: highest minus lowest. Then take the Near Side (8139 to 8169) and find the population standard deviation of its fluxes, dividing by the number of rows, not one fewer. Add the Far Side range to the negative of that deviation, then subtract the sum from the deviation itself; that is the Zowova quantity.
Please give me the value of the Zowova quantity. -43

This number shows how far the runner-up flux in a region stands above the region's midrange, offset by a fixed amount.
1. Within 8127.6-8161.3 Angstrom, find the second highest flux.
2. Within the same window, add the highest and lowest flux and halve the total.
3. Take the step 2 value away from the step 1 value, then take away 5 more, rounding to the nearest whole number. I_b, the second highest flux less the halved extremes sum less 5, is -3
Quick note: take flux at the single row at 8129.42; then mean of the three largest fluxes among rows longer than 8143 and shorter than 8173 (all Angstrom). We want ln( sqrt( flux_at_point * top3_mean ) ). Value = 5.57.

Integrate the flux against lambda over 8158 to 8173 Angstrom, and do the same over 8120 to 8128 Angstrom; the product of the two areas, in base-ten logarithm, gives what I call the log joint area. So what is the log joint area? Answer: 6.9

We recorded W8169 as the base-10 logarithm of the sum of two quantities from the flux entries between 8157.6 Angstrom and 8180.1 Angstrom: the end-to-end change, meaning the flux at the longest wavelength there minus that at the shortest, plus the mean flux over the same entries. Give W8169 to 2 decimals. 2.38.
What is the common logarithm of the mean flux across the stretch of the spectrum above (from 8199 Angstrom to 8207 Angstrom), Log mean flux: 2.417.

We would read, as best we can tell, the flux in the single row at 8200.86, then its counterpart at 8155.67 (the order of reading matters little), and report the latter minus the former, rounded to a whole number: -11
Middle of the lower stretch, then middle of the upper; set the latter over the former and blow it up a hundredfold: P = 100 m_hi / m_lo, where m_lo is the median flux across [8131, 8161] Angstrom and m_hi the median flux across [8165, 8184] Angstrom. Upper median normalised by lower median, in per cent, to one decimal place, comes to 97.8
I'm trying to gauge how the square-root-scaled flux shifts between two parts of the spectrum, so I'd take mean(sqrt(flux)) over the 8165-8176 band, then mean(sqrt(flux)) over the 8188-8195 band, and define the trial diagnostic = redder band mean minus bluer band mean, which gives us -0.49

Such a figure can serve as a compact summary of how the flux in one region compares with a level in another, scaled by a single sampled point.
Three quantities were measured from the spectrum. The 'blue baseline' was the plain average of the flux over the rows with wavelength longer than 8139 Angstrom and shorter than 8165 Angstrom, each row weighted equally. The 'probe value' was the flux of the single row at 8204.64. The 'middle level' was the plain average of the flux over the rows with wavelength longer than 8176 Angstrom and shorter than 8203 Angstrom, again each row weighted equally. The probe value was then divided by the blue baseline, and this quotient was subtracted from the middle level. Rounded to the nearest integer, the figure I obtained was 242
